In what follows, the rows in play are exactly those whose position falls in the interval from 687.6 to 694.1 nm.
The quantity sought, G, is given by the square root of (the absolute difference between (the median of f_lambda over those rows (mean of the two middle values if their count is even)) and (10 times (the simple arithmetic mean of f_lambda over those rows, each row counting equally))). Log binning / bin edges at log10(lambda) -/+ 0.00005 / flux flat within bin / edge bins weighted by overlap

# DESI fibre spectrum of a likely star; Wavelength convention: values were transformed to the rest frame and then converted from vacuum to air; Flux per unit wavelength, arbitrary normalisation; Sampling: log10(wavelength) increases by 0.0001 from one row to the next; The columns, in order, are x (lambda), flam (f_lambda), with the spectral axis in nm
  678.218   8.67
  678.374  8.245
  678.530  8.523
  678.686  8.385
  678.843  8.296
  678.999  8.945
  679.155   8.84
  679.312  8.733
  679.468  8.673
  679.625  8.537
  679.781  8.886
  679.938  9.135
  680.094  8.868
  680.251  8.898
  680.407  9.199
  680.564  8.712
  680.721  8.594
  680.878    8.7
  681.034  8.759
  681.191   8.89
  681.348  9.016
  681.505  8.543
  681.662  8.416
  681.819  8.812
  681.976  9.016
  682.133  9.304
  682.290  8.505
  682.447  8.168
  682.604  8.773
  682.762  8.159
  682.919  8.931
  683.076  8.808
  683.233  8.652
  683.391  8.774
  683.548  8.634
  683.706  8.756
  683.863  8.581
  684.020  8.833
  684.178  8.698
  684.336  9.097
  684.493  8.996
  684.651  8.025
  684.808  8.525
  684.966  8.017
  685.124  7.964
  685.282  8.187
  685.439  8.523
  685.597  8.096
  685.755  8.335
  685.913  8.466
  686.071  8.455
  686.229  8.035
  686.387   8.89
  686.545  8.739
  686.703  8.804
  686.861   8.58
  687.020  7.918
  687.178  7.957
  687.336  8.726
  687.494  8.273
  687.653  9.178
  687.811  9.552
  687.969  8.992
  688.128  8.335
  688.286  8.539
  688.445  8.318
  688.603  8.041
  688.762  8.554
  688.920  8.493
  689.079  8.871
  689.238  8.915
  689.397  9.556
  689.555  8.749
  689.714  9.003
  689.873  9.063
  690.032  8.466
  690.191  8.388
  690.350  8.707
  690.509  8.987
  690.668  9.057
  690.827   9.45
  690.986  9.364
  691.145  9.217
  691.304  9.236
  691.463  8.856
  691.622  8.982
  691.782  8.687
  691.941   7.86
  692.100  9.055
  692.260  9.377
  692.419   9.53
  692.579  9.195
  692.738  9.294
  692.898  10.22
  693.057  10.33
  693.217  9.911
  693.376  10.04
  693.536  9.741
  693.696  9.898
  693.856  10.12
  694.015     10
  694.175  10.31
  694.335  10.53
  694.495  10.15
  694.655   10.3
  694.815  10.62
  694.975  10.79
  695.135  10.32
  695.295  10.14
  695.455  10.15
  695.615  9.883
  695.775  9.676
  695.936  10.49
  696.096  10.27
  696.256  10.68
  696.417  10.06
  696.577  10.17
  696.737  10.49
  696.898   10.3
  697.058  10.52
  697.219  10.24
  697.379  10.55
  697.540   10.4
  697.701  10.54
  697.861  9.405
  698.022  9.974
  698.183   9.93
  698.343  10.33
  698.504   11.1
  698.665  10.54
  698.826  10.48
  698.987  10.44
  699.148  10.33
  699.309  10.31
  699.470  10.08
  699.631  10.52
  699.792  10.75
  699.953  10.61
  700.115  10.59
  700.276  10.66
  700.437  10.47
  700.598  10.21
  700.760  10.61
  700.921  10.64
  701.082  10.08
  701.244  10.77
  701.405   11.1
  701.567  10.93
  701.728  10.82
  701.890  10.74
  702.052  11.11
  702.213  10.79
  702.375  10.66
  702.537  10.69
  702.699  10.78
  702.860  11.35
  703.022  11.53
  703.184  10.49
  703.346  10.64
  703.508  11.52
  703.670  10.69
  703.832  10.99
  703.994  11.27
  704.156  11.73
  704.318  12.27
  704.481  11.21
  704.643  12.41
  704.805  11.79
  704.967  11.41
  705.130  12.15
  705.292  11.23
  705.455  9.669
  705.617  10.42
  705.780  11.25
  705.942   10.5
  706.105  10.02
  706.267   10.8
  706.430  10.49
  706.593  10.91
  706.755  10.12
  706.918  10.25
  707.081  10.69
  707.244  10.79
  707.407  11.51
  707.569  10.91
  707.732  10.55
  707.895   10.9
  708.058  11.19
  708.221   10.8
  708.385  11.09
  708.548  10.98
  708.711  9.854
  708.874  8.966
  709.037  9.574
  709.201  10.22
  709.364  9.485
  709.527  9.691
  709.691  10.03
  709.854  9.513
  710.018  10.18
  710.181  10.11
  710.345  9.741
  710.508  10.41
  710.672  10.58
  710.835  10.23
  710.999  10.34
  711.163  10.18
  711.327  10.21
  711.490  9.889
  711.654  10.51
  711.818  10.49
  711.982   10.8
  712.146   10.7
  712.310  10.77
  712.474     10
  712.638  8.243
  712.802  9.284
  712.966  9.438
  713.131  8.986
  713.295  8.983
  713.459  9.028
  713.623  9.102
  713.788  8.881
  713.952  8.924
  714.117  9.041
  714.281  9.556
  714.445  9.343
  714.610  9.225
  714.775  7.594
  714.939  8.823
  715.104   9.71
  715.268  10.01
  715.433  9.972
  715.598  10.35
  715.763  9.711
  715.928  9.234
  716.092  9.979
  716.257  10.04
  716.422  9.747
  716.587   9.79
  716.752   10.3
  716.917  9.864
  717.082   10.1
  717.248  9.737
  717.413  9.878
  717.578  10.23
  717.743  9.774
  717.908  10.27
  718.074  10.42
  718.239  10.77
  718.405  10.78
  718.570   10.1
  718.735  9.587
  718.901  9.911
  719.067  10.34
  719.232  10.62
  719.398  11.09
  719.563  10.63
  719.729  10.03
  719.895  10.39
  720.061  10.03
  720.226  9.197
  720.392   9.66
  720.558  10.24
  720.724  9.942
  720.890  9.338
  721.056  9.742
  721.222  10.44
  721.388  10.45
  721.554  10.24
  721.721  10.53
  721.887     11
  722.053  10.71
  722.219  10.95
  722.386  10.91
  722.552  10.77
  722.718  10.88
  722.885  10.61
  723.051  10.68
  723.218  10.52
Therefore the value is 9.1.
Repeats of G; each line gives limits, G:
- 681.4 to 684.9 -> 8.8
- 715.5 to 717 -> 9.4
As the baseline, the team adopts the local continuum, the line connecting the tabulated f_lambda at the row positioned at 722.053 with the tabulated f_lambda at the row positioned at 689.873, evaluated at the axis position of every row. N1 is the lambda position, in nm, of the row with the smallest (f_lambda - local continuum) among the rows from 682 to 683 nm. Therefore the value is 682.762 nm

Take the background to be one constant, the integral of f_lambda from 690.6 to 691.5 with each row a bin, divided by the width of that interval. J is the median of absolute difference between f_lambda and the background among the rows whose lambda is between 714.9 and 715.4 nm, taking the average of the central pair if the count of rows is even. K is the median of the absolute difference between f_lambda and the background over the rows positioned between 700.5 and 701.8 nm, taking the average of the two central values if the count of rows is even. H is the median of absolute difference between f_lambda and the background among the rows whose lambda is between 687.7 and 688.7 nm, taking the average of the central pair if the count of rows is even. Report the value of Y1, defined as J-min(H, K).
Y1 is -0.3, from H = 0.78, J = 0.5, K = 1.5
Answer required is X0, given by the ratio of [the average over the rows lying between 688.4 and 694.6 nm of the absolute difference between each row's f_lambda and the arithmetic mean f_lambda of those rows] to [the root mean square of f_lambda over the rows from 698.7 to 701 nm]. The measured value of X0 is 0.052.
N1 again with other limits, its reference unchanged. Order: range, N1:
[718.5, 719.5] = 718.735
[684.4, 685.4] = 685.124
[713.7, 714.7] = 713.788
